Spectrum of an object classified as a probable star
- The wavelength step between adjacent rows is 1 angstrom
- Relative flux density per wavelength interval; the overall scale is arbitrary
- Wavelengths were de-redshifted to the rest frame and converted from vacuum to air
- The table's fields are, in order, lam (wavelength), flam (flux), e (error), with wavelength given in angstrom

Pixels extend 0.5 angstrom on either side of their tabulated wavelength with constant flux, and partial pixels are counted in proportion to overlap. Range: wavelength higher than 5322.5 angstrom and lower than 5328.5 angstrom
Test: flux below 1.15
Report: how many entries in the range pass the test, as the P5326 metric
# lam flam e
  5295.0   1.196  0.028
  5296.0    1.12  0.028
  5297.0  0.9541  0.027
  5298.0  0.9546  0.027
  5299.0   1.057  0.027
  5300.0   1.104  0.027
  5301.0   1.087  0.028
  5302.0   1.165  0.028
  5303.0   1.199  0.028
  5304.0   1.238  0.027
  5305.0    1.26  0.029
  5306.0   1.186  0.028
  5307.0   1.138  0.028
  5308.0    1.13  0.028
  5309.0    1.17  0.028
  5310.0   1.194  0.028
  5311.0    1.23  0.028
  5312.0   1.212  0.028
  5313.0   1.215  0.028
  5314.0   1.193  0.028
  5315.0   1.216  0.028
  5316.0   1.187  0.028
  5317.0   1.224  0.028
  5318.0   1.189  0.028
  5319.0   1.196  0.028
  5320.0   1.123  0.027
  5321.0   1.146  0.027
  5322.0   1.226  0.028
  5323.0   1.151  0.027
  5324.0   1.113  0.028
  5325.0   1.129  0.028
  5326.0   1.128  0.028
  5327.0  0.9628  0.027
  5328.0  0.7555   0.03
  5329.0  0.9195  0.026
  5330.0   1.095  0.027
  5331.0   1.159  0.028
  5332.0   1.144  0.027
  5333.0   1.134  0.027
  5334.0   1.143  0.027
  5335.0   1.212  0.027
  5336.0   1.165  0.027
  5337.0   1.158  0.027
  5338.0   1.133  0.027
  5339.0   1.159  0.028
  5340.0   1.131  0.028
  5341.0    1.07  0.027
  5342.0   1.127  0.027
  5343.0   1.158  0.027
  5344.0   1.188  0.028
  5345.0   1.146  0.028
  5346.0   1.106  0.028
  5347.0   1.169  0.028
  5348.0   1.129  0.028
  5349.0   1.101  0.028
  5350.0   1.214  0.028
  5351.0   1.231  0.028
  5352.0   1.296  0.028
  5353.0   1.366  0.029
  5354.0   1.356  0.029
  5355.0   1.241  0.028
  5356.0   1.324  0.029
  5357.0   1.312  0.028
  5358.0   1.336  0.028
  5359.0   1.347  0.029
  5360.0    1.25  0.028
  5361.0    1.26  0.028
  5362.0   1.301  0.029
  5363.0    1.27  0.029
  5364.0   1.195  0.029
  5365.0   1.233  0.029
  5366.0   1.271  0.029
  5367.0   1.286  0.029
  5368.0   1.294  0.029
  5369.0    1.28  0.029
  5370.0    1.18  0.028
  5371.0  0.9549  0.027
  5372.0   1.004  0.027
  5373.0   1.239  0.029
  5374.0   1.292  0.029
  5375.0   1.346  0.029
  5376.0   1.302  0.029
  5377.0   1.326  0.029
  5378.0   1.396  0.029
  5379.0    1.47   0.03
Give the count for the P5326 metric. 5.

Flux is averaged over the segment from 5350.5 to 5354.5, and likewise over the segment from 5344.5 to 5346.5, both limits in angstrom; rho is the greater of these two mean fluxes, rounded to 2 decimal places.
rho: 1.31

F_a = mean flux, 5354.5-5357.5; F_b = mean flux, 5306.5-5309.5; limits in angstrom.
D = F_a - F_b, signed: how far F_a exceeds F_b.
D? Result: 0.15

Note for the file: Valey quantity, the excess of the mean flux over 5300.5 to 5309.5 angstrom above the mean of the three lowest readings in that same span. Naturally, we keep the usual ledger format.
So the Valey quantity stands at 0.06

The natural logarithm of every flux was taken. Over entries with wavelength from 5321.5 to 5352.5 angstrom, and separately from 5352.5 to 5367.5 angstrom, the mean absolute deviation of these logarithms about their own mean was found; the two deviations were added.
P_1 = 0.088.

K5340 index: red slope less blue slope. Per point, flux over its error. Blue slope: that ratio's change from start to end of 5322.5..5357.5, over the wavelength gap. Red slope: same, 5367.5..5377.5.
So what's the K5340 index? 0.0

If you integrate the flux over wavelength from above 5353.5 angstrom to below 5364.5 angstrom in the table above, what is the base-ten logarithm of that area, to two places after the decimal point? 1.15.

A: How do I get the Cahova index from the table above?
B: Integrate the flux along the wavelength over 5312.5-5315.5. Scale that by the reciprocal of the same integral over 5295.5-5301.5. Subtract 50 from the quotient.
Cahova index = -49.4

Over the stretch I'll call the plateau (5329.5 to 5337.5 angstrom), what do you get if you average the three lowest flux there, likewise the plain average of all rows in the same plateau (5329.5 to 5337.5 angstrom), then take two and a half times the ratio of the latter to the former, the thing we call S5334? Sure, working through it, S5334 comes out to 2.56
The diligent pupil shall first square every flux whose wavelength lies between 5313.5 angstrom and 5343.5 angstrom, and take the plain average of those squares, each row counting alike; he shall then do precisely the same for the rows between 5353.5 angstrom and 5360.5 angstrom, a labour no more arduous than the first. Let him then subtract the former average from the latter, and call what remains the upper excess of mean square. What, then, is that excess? 0.4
